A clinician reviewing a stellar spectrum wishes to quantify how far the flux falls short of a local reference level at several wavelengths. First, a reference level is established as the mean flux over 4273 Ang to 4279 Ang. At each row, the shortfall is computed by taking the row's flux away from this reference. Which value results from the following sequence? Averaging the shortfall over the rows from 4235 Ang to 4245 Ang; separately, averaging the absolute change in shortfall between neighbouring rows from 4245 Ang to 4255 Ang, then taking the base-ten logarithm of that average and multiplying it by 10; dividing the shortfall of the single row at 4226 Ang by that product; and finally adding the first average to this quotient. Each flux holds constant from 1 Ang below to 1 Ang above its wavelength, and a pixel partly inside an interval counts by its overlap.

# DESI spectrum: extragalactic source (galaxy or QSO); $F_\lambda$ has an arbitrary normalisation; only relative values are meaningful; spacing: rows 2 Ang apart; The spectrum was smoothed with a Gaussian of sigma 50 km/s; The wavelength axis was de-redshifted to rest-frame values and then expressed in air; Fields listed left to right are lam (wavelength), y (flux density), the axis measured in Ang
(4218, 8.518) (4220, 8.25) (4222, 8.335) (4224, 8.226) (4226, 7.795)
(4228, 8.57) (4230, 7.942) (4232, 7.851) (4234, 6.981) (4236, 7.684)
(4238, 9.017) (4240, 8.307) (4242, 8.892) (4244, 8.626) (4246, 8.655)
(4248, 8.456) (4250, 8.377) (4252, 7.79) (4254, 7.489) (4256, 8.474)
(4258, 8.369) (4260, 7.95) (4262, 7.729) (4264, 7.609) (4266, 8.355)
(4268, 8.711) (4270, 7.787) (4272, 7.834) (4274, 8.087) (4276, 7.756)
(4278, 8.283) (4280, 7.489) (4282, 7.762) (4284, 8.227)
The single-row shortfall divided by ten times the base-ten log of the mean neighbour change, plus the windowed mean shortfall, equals -0.51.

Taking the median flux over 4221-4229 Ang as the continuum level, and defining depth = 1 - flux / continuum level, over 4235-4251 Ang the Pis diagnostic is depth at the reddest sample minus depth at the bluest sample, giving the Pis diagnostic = -0.08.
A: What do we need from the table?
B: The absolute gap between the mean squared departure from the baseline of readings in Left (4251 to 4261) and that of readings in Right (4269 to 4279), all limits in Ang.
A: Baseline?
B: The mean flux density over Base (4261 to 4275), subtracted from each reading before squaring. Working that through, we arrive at 0.088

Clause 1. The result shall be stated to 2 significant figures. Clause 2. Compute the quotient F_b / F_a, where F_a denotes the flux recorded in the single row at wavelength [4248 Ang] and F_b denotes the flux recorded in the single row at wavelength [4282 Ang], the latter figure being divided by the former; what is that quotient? 0.92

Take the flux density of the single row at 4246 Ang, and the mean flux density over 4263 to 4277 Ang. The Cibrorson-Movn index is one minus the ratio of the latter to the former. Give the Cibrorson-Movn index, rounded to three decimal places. 0.073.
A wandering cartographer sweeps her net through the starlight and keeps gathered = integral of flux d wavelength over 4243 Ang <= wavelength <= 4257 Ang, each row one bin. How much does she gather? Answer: 116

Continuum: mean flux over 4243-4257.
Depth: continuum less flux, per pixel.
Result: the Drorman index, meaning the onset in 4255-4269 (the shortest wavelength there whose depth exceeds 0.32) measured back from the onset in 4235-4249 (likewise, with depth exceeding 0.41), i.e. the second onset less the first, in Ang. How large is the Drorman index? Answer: -26 Ang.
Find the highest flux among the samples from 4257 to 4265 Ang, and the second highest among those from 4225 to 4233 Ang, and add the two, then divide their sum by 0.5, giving 32.6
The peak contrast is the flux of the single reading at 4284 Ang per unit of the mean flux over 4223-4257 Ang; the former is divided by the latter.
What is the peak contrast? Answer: 1.01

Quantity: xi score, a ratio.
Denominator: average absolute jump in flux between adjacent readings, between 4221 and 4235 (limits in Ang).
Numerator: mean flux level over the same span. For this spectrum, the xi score 16.4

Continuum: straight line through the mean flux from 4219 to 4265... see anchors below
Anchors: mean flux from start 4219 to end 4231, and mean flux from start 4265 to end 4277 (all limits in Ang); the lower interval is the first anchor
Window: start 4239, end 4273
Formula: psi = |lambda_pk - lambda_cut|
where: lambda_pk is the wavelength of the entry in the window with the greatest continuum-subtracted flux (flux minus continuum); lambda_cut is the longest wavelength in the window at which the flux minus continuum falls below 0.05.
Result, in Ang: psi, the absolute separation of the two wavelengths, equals 30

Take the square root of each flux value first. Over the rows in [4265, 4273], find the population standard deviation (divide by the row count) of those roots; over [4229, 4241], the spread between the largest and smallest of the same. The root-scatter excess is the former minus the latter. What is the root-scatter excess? -0.29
